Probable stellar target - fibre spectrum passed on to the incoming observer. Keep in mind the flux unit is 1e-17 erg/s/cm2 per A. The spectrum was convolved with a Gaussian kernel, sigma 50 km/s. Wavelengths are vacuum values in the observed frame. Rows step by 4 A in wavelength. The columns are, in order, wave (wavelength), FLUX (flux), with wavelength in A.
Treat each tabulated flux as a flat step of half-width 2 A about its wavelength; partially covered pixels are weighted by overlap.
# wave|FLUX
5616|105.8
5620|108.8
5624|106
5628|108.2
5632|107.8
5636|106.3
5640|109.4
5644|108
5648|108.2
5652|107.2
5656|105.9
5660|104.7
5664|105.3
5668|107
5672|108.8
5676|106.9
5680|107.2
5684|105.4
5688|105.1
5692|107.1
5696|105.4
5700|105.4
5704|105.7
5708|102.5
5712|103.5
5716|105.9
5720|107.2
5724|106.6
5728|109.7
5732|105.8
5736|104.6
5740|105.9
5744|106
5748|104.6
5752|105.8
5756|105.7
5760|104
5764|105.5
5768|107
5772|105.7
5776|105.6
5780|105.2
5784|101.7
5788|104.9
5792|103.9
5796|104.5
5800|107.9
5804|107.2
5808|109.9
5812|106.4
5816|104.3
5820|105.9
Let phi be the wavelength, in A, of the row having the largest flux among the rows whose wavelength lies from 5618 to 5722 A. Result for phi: 5640 A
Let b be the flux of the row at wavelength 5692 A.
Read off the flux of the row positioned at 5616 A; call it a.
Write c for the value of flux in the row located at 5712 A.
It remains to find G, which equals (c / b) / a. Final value 0.0091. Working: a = 105.8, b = 107.1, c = 103.5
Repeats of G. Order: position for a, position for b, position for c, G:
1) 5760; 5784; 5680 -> 0.0101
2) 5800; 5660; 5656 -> 0.0094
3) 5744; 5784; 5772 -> 0.0098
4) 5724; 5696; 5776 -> 0.0094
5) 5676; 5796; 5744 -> 0.0095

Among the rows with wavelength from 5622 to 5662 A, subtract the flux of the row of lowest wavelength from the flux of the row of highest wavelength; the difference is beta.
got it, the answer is -1.3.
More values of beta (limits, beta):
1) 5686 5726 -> 1.5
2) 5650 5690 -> -2.1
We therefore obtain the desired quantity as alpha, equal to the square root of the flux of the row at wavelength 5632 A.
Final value 10.4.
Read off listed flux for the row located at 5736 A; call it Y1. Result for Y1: 104.6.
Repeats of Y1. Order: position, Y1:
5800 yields 107.9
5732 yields 105.8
